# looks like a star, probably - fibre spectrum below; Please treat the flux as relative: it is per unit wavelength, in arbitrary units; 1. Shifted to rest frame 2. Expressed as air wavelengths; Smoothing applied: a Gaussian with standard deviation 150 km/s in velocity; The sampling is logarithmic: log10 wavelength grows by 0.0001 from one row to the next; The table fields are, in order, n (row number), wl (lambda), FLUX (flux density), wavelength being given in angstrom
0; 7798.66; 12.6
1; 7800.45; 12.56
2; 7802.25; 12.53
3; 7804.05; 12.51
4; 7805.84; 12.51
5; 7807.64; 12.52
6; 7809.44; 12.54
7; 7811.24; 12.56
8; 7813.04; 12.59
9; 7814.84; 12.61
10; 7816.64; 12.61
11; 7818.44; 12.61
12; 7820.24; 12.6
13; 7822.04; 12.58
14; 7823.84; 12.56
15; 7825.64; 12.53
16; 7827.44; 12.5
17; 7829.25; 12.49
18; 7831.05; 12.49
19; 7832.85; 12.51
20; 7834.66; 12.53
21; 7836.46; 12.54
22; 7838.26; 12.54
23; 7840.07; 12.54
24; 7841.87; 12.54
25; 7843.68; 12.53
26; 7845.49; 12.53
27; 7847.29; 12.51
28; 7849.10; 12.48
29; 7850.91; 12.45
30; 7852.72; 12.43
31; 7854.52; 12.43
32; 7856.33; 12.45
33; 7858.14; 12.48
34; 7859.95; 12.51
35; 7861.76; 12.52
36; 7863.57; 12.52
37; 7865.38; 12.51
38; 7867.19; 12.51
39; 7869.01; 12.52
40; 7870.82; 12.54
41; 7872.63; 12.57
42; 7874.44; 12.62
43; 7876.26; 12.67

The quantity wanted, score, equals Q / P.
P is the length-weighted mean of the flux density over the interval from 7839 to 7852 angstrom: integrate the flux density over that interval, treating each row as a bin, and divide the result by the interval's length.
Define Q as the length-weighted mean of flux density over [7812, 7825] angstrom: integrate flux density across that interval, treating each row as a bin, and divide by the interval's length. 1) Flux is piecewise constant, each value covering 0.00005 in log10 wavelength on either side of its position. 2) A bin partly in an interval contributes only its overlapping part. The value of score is 1.01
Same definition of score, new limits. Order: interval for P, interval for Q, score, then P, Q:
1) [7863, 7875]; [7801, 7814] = 1.00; 12.5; 12.5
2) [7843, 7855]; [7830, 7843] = 1.00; 12.5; 12.5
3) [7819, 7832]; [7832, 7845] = 1.00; 12.5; 12.5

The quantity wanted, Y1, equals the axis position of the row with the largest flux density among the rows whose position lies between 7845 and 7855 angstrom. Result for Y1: 7845.49 angstrom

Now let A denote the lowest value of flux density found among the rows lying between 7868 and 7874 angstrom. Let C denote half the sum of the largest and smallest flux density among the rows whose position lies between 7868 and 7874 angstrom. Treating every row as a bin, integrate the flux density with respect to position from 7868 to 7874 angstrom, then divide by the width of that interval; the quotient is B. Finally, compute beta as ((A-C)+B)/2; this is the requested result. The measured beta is 6.26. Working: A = 12.52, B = 12.55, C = 12.5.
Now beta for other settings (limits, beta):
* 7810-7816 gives 6.28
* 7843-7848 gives 6.26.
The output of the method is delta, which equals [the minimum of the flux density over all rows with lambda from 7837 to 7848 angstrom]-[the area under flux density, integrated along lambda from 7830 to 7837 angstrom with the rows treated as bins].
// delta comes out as -75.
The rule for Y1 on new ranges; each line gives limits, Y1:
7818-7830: 7818.44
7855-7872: 7870.82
